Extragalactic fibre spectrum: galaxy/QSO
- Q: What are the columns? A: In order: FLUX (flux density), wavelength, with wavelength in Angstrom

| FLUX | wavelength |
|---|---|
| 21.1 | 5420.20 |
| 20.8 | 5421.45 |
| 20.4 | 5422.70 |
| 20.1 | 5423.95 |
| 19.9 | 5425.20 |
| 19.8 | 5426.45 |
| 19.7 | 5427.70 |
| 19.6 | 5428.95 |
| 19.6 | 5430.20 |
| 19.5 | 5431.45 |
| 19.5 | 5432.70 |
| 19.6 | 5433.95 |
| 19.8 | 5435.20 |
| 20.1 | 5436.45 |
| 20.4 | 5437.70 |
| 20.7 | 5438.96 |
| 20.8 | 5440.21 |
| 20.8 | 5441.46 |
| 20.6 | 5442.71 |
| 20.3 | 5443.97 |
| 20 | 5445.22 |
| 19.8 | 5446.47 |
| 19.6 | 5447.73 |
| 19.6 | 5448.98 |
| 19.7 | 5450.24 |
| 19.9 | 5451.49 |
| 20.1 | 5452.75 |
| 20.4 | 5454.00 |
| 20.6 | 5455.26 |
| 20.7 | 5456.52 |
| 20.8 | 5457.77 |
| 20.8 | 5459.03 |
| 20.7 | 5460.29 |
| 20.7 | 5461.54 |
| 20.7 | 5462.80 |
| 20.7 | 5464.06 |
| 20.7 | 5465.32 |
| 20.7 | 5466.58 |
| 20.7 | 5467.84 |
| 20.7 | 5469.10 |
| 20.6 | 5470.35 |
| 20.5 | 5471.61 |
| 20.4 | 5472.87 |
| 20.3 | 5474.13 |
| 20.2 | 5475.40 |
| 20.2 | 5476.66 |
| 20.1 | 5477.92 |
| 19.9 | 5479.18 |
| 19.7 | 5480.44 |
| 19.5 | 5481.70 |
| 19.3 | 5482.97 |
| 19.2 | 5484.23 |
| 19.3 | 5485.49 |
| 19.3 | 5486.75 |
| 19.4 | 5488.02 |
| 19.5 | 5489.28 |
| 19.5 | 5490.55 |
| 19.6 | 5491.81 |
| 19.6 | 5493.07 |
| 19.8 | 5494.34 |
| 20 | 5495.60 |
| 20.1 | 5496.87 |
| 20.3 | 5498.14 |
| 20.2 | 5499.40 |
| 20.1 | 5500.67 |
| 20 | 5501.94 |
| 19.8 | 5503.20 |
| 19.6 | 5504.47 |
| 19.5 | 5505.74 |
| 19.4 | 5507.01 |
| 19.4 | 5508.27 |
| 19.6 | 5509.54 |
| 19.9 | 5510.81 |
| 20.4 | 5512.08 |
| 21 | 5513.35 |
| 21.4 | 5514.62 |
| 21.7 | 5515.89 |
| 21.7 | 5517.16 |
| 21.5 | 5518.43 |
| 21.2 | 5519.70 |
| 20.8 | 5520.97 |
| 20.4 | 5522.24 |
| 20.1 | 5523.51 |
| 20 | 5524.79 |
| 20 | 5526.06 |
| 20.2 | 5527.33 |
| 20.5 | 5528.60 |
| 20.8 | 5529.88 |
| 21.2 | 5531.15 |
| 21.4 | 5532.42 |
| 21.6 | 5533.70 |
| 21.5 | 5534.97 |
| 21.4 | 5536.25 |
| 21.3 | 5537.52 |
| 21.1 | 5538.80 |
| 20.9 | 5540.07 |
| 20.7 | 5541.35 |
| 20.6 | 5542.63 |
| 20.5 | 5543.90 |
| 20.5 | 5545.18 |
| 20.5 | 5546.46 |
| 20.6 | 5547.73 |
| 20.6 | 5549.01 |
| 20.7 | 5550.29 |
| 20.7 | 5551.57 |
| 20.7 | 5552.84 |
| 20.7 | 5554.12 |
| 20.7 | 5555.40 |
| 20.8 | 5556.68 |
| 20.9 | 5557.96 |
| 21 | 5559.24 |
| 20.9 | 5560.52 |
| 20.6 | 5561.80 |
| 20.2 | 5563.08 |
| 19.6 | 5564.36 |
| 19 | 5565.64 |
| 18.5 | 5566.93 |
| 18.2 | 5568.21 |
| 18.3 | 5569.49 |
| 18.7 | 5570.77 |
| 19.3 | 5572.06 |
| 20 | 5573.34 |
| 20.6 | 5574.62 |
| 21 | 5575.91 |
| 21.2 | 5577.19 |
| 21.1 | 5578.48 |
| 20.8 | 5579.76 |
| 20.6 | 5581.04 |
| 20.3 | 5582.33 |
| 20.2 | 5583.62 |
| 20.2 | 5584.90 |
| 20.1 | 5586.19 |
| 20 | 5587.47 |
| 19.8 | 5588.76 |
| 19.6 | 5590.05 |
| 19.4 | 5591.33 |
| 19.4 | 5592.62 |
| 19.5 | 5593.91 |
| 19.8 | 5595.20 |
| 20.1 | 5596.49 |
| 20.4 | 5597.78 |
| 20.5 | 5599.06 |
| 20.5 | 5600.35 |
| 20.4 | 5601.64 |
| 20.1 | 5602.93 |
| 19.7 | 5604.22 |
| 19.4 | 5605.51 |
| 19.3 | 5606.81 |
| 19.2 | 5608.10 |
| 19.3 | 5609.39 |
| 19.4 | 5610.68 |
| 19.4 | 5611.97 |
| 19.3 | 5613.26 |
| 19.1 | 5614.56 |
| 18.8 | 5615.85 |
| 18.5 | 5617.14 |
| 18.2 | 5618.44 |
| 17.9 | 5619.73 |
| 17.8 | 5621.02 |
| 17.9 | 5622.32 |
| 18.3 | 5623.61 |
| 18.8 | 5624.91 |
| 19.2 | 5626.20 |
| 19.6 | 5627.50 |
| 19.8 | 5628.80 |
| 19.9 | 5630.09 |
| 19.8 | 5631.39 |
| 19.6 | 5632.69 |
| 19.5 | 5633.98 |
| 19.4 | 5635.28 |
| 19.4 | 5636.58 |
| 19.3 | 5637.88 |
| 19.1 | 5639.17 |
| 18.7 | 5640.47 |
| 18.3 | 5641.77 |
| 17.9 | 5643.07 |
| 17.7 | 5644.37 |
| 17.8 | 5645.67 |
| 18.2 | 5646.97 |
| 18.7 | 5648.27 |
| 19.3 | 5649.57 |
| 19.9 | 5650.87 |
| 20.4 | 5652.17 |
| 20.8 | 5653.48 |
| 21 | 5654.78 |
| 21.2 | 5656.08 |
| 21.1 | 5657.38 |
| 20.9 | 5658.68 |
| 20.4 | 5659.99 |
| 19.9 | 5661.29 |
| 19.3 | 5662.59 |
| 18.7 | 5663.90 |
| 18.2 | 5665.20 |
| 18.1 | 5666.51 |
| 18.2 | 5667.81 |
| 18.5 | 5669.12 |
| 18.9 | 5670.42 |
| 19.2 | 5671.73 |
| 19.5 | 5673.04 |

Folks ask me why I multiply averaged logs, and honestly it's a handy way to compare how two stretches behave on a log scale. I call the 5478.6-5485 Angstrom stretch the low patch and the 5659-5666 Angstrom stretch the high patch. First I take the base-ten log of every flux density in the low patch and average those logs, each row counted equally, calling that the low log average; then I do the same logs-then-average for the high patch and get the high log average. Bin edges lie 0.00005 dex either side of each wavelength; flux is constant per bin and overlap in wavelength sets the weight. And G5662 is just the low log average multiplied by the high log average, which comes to 1.66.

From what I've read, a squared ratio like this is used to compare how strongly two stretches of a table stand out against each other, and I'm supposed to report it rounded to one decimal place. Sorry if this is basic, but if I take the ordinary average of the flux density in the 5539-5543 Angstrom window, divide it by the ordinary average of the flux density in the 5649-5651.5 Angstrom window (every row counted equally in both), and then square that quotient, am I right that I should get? 1.1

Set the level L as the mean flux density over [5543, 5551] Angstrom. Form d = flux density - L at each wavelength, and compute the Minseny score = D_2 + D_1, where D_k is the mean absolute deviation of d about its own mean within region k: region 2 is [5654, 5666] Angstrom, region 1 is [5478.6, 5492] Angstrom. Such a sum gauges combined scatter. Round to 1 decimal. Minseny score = 1.1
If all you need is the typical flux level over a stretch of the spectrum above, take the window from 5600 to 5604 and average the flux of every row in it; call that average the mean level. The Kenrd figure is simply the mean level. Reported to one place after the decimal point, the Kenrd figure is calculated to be 20.3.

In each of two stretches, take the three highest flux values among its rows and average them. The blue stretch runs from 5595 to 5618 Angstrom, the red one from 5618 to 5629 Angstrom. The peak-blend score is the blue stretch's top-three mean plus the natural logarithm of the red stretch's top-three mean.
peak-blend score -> 23.4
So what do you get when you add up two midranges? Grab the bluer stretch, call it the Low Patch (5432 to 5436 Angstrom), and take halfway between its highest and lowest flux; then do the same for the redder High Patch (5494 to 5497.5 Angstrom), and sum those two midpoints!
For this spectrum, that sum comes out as 39.6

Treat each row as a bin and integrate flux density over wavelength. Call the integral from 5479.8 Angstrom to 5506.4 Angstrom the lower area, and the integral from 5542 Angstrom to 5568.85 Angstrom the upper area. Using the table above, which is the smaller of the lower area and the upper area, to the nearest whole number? 523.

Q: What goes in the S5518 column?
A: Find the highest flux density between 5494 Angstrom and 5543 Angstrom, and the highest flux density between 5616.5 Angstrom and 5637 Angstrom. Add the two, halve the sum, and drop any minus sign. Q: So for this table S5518 20.8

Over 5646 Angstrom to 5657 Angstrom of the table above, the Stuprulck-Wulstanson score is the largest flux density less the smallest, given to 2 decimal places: 3.00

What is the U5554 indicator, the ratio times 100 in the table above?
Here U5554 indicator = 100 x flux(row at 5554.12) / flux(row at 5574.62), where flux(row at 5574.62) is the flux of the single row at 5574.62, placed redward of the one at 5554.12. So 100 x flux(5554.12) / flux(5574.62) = 100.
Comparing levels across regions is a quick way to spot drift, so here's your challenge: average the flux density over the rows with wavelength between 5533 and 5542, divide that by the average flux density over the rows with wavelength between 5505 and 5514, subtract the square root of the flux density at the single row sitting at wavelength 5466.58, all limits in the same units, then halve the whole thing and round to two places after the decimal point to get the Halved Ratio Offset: -1.74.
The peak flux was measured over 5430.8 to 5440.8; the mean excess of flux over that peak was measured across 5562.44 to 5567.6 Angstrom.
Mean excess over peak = -1.5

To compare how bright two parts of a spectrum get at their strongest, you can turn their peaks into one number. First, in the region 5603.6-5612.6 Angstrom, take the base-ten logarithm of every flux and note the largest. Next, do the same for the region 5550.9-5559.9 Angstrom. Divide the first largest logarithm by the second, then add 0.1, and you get 1.08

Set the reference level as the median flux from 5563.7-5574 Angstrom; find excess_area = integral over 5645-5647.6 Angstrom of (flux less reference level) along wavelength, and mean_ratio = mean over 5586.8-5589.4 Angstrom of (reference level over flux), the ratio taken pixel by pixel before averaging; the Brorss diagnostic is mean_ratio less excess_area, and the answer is 3.2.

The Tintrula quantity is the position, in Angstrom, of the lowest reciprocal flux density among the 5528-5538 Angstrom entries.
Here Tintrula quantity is 5533.70 Angstrom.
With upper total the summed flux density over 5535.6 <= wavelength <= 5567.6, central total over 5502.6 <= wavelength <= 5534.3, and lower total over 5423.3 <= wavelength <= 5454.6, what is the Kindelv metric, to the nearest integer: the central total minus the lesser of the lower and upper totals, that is 13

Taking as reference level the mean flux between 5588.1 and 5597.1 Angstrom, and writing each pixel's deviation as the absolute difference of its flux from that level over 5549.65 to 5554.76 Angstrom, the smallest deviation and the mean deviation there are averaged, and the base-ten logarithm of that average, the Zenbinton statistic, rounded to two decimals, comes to 0.02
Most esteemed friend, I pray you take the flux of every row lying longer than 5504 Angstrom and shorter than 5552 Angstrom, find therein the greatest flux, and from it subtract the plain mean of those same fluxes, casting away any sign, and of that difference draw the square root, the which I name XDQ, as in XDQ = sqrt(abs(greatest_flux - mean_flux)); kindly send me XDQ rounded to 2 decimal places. 1.02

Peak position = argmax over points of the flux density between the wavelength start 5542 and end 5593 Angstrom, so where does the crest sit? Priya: 5577.19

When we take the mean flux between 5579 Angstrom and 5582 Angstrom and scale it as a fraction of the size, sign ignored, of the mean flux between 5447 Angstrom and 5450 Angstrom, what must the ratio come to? 1.06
